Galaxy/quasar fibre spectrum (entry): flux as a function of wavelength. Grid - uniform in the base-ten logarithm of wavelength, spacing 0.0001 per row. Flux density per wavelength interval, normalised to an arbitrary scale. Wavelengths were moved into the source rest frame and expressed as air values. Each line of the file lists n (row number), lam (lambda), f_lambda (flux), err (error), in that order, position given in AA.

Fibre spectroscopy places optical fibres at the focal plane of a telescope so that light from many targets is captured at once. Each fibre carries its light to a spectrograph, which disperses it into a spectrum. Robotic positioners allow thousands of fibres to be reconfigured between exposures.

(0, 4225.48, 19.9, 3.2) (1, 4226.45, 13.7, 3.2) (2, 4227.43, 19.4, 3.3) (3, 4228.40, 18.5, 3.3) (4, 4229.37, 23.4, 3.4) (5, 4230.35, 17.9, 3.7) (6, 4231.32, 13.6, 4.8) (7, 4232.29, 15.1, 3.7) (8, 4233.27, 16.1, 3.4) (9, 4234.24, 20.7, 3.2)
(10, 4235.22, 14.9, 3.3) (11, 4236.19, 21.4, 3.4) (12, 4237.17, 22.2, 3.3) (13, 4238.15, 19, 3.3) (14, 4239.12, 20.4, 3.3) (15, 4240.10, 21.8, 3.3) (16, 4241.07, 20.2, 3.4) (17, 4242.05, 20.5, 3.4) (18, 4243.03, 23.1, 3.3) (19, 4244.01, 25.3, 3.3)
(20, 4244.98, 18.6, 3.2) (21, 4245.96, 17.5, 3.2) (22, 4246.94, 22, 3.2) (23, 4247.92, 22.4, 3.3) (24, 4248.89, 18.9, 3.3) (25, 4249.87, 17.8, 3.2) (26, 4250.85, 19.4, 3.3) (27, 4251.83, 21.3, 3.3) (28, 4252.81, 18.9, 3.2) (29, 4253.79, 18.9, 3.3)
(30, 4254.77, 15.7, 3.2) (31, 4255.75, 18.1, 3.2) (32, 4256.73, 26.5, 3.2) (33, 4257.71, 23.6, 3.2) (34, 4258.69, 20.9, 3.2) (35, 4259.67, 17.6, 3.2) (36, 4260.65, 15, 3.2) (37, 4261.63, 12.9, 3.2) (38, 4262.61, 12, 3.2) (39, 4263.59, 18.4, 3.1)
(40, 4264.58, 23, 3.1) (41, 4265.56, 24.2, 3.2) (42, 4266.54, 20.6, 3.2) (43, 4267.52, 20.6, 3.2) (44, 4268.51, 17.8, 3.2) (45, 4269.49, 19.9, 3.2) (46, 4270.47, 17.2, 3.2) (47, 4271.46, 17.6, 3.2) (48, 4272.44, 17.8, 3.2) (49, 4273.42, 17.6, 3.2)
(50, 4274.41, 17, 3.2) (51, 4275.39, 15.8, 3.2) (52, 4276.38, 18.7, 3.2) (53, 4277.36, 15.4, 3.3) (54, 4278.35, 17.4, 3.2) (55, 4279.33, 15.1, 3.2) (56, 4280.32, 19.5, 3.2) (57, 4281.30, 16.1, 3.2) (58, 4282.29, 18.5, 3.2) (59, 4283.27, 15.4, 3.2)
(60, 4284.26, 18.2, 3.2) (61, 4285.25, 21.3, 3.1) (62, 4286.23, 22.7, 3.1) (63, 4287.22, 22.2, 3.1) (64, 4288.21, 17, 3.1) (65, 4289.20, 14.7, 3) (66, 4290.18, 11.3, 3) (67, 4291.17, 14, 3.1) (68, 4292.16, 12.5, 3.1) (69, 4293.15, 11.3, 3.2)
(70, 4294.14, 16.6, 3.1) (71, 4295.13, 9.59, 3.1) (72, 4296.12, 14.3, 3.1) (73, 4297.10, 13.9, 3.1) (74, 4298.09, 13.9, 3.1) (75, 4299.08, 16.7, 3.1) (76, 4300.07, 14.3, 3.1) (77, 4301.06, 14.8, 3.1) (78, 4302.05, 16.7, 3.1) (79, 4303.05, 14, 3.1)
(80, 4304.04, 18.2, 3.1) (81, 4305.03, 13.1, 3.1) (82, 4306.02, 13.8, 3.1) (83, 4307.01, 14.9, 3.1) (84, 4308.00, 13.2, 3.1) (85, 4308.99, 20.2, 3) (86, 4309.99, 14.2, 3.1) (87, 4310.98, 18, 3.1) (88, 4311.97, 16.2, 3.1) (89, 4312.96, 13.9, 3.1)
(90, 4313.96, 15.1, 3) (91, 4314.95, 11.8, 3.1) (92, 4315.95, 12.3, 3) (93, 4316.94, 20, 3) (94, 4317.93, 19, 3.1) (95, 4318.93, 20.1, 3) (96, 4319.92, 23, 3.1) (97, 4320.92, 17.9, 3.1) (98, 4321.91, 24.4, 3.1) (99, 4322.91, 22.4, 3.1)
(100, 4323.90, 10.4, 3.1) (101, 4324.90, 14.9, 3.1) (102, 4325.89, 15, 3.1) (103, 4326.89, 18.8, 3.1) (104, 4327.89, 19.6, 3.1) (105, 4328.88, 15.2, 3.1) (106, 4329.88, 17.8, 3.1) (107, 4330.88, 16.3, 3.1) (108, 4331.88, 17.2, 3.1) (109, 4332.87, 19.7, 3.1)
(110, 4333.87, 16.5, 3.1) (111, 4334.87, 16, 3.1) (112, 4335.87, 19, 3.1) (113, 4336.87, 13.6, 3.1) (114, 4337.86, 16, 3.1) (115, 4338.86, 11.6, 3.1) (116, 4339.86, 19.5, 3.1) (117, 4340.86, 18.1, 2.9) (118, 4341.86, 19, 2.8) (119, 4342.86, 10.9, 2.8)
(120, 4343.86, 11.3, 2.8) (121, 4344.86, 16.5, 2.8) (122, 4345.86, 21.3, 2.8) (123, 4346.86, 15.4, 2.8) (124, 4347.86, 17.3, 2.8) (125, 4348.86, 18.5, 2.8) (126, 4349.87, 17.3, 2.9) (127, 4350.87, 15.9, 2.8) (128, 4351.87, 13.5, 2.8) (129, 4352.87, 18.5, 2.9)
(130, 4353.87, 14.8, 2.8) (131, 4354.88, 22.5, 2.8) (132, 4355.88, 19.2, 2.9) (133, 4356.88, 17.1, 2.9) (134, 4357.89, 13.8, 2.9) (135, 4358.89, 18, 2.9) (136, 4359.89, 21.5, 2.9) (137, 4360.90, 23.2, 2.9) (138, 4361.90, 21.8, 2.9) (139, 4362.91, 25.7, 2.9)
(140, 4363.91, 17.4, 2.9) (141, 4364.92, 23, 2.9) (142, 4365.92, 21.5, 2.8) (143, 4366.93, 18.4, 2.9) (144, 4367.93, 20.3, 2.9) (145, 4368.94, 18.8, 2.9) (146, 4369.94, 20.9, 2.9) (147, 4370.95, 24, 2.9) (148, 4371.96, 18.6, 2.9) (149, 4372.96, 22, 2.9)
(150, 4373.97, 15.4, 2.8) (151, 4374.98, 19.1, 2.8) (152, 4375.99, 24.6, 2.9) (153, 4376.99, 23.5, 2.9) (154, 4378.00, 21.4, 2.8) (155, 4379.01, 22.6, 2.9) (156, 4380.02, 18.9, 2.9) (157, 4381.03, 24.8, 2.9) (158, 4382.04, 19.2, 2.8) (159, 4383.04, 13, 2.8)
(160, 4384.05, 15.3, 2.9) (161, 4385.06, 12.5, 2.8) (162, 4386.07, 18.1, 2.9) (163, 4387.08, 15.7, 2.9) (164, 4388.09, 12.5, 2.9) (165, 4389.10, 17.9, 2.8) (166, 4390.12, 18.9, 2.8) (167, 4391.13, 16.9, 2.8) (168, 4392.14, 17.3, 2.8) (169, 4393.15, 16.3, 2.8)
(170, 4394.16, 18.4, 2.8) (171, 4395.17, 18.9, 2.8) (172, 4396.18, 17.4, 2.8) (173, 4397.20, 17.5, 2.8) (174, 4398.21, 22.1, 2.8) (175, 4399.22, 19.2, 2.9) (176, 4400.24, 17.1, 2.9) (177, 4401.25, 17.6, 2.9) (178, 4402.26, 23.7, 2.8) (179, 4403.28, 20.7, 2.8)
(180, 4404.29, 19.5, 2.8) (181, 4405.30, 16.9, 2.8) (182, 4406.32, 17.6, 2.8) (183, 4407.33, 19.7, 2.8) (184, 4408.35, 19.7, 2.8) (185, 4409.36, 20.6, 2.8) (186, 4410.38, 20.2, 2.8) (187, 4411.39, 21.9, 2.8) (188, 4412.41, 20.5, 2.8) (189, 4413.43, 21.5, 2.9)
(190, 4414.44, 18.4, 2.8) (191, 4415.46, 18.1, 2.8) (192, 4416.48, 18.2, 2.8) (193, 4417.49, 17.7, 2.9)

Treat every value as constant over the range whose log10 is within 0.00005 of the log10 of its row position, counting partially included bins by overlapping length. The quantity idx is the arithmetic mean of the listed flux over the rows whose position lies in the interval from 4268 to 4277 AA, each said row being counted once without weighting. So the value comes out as 17.7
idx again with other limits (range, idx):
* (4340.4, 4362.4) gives 17.5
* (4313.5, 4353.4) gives 16.9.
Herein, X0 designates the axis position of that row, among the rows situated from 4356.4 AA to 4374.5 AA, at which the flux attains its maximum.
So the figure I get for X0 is 4362.91 AA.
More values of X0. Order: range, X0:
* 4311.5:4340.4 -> 4321.91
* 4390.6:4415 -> 4402.26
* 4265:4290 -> 4265.56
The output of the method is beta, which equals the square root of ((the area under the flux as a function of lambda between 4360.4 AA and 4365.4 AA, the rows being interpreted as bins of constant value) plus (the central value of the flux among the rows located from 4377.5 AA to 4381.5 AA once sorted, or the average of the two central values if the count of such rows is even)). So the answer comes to 11.5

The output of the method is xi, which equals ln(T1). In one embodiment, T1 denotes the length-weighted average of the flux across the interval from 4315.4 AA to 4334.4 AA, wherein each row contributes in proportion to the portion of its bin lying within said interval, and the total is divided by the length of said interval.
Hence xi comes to 2.88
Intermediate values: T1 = 17.9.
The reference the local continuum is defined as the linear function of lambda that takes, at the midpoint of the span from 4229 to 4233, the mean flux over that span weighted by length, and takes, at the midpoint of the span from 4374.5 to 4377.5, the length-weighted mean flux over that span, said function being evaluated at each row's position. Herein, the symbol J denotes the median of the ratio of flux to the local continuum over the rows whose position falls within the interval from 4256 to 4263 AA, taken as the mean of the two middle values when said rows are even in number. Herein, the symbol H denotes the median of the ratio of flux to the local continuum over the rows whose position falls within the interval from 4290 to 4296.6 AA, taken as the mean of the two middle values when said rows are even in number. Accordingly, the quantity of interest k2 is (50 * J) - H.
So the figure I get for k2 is 47.5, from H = 0.64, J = 0.96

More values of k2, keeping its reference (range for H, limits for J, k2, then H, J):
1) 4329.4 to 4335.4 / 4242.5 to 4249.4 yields 61.0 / 0.81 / 1.24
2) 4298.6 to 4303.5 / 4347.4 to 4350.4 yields 39.6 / 0.75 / 0.81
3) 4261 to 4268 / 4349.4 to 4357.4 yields 38.6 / 1.11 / 0.80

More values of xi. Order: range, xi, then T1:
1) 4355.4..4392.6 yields 2.96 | 19.3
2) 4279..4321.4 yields 2.77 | 16.0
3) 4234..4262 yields 2.99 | 19.9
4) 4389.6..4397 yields 2.87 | 17.7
